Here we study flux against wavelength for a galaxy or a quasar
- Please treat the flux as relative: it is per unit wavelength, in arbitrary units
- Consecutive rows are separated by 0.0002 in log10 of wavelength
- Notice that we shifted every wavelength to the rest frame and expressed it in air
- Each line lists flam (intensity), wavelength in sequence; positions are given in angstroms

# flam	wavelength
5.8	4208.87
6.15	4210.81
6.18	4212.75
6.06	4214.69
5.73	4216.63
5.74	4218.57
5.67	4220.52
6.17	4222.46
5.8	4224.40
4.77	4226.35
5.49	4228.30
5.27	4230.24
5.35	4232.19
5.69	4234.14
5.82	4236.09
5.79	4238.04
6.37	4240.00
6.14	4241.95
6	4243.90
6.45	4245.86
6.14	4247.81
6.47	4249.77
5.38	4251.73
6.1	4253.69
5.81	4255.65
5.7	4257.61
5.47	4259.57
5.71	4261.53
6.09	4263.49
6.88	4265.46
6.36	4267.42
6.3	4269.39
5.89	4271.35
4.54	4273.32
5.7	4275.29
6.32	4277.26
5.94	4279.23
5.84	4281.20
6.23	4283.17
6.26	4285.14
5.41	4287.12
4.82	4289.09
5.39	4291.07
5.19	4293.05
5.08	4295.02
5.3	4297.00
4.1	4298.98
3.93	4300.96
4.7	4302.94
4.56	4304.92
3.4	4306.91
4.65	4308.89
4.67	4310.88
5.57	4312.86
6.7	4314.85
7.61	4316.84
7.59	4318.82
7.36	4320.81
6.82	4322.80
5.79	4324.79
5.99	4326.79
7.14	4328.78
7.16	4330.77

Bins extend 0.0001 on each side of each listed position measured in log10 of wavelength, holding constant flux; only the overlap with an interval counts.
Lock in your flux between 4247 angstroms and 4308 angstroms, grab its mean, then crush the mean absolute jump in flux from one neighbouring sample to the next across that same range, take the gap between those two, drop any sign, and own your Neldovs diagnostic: 5.0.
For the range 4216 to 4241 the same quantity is 5.3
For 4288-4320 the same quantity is 4.6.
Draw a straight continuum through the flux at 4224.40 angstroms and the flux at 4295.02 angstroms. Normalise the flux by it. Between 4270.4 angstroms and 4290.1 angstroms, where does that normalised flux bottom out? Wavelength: 4273.32 angstroms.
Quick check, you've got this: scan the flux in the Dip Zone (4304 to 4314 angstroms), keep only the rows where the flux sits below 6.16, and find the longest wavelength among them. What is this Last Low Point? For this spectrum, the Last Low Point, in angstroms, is 4312.86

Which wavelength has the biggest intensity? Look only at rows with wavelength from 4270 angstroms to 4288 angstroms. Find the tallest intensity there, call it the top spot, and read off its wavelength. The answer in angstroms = 4277.26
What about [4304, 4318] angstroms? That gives 4316.84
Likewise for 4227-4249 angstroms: 4245.86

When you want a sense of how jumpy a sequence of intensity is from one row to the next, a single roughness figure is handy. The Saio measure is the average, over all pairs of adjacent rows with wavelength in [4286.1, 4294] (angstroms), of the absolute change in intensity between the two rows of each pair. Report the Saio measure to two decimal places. 0.45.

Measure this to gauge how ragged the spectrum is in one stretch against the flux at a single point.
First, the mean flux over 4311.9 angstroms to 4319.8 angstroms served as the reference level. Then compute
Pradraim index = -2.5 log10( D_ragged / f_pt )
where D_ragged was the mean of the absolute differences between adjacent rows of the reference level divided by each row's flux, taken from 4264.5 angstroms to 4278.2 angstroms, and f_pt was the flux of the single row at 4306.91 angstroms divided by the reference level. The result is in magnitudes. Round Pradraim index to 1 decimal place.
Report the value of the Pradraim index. 1.2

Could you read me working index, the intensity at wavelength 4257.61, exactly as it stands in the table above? 5.7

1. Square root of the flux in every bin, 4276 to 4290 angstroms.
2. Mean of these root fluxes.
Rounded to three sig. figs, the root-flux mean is 2.41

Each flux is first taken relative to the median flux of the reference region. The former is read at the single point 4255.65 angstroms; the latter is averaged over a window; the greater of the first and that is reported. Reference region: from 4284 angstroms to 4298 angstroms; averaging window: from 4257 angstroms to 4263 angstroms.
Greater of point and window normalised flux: 1.10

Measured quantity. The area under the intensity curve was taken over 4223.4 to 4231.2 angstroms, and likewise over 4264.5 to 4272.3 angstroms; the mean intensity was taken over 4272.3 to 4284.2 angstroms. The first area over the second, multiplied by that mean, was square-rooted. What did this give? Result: 2.2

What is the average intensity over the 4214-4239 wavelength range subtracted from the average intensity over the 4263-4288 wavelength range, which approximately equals 0.34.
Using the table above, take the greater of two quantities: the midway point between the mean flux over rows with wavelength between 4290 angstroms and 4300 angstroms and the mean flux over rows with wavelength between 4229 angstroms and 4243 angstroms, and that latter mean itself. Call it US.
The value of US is 5.8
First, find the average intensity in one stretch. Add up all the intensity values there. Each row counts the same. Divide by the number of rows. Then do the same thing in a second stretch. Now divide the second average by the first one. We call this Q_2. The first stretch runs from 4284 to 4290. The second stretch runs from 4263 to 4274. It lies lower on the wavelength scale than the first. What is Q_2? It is 1.09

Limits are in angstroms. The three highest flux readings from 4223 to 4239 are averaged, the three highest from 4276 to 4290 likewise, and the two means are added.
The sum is 12.1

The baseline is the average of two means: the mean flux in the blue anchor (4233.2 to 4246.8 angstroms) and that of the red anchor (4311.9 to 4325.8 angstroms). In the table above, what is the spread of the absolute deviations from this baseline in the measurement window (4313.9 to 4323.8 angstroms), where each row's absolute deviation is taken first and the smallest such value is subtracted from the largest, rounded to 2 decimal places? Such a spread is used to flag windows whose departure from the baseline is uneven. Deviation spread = 0.91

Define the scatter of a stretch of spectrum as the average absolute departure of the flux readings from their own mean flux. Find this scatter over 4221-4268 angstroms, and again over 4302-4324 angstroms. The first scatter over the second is 0.28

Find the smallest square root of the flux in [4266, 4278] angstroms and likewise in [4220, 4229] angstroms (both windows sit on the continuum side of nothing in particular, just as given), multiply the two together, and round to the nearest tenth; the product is 4.7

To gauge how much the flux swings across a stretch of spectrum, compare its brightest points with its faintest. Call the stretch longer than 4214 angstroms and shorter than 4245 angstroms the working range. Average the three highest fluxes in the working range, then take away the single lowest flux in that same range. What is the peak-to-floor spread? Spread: 1.5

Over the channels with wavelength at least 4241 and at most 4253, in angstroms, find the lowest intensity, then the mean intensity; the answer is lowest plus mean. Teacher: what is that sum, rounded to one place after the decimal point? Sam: 11.5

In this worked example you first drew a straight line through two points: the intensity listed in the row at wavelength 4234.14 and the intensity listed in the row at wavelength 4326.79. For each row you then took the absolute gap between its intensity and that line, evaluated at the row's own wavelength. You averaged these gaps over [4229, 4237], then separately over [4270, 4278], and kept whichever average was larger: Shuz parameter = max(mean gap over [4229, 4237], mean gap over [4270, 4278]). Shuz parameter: 0.49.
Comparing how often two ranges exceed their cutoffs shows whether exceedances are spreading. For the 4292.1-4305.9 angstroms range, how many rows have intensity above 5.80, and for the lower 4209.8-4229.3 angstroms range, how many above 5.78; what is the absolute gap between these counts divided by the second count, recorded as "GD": 1.0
